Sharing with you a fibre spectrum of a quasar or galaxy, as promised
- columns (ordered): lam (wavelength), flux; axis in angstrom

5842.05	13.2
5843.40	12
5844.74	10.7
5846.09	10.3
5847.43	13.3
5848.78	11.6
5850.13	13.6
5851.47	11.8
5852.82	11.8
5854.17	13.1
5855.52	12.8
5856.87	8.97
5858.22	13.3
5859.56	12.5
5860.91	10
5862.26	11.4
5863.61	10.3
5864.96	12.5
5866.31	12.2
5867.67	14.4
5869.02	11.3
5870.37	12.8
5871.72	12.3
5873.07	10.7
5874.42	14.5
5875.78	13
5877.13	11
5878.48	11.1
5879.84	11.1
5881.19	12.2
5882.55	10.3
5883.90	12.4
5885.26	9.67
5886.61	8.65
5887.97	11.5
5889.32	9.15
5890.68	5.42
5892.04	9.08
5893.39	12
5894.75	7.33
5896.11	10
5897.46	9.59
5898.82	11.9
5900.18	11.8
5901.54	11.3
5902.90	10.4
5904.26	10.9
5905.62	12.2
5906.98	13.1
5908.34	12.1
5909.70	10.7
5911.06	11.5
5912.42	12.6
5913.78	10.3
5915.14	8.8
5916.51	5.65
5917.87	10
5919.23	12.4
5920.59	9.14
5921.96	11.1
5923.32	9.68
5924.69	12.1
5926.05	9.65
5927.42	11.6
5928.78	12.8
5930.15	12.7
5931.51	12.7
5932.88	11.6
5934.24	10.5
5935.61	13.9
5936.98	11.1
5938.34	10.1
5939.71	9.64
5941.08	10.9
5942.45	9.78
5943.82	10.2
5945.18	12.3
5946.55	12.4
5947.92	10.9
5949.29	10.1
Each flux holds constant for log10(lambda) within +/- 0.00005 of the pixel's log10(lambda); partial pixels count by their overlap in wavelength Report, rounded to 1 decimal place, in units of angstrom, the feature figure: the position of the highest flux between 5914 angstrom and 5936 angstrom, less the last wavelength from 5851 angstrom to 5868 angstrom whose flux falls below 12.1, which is 72.0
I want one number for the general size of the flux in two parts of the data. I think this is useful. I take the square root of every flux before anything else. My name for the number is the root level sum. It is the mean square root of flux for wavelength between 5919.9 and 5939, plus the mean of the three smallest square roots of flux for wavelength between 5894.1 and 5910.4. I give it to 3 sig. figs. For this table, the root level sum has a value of 6.35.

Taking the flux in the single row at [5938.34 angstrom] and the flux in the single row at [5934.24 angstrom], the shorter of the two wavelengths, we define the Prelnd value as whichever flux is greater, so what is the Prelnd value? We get 10.5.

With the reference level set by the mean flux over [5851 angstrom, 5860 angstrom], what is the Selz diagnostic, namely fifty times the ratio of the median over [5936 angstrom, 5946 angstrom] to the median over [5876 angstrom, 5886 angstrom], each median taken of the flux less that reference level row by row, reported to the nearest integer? 98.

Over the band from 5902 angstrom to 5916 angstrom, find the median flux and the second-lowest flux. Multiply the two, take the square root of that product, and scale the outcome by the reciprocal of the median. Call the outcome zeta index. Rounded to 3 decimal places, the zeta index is 0.959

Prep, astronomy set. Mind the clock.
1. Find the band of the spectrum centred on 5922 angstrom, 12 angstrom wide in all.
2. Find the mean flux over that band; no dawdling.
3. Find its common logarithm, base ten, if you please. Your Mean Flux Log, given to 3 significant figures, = 1.01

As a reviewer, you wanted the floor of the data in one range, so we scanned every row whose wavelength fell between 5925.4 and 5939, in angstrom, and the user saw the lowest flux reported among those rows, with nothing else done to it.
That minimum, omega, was 9.65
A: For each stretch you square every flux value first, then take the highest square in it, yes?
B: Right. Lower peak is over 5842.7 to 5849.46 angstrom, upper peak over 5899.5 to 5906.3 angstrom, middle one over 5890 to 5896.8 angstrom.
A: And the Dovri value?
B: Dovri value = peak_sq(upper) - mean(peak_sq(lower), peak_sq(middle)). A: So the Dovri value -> -12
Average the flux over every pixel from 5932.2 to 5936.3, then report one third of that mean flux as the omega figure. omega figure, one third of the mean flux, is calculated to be 4.00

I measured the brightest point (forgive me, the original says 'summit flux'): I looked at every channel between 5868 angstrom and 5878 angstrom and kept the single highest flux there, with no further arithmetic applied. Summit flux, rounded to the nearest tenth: 14.5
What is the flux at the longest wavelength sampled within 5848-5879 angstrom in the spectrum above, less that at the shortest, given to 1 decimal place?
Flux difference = -0.5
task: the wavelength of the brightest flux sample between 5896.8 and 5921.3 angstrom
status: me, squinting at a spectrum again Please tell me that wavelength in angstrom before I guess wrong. 5906.98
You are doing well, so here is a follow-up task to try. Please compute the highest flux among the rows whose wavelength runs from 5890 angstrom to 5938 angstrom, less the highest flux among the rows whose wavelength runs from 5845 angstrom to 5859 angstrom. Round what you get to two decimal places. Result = 0.30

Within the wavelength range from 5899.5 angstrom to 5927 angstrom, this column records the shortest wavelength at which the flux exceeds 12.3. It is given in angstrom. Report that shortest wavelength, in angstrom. 5906.98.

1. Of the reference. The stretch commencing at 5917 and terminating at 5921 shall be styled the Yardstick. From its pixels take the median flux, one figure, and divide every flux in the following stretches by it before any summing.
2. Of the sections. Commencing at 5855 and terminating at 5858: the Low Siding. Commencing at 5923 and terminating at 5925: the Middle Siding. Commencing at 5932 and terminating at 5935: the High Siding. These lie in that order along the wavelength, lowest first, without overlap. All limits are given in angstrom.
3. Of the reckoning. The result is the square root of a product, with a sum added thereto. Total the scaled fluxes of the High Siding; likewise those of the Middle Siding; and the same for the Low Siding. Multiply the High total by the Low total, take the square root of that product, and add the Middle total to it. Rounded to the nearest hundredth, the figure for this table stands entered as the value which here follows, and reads 4.37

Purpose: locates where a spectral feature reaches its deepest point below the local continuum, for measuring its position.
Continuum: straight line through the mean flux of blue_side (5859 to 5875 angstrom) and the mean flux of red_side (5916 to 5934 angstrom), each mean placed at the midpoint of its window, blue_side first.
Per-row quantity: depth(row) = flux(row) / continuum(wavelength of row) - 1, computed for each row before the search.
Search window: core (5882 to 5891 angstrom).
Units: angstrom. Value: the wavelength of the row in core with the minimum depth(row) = 5890.68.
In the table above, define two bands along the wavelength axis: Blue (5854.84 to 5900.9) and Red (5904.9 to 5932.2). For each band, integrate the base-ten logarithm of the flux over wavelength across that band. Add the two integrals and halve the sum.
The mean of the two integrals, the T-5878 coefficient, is 38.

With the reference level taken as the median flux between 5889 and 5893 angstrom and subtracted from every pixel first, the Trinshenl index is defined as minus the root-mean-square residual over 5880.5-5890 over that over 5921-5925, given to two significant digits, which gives -0.95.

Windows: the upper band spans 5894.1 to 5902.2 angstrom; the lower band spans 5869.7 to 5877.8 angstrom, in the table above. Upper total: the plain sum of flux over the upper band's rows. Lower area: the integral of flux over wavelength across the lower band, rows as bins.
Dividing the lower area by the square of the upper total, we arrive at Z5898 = 0.026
